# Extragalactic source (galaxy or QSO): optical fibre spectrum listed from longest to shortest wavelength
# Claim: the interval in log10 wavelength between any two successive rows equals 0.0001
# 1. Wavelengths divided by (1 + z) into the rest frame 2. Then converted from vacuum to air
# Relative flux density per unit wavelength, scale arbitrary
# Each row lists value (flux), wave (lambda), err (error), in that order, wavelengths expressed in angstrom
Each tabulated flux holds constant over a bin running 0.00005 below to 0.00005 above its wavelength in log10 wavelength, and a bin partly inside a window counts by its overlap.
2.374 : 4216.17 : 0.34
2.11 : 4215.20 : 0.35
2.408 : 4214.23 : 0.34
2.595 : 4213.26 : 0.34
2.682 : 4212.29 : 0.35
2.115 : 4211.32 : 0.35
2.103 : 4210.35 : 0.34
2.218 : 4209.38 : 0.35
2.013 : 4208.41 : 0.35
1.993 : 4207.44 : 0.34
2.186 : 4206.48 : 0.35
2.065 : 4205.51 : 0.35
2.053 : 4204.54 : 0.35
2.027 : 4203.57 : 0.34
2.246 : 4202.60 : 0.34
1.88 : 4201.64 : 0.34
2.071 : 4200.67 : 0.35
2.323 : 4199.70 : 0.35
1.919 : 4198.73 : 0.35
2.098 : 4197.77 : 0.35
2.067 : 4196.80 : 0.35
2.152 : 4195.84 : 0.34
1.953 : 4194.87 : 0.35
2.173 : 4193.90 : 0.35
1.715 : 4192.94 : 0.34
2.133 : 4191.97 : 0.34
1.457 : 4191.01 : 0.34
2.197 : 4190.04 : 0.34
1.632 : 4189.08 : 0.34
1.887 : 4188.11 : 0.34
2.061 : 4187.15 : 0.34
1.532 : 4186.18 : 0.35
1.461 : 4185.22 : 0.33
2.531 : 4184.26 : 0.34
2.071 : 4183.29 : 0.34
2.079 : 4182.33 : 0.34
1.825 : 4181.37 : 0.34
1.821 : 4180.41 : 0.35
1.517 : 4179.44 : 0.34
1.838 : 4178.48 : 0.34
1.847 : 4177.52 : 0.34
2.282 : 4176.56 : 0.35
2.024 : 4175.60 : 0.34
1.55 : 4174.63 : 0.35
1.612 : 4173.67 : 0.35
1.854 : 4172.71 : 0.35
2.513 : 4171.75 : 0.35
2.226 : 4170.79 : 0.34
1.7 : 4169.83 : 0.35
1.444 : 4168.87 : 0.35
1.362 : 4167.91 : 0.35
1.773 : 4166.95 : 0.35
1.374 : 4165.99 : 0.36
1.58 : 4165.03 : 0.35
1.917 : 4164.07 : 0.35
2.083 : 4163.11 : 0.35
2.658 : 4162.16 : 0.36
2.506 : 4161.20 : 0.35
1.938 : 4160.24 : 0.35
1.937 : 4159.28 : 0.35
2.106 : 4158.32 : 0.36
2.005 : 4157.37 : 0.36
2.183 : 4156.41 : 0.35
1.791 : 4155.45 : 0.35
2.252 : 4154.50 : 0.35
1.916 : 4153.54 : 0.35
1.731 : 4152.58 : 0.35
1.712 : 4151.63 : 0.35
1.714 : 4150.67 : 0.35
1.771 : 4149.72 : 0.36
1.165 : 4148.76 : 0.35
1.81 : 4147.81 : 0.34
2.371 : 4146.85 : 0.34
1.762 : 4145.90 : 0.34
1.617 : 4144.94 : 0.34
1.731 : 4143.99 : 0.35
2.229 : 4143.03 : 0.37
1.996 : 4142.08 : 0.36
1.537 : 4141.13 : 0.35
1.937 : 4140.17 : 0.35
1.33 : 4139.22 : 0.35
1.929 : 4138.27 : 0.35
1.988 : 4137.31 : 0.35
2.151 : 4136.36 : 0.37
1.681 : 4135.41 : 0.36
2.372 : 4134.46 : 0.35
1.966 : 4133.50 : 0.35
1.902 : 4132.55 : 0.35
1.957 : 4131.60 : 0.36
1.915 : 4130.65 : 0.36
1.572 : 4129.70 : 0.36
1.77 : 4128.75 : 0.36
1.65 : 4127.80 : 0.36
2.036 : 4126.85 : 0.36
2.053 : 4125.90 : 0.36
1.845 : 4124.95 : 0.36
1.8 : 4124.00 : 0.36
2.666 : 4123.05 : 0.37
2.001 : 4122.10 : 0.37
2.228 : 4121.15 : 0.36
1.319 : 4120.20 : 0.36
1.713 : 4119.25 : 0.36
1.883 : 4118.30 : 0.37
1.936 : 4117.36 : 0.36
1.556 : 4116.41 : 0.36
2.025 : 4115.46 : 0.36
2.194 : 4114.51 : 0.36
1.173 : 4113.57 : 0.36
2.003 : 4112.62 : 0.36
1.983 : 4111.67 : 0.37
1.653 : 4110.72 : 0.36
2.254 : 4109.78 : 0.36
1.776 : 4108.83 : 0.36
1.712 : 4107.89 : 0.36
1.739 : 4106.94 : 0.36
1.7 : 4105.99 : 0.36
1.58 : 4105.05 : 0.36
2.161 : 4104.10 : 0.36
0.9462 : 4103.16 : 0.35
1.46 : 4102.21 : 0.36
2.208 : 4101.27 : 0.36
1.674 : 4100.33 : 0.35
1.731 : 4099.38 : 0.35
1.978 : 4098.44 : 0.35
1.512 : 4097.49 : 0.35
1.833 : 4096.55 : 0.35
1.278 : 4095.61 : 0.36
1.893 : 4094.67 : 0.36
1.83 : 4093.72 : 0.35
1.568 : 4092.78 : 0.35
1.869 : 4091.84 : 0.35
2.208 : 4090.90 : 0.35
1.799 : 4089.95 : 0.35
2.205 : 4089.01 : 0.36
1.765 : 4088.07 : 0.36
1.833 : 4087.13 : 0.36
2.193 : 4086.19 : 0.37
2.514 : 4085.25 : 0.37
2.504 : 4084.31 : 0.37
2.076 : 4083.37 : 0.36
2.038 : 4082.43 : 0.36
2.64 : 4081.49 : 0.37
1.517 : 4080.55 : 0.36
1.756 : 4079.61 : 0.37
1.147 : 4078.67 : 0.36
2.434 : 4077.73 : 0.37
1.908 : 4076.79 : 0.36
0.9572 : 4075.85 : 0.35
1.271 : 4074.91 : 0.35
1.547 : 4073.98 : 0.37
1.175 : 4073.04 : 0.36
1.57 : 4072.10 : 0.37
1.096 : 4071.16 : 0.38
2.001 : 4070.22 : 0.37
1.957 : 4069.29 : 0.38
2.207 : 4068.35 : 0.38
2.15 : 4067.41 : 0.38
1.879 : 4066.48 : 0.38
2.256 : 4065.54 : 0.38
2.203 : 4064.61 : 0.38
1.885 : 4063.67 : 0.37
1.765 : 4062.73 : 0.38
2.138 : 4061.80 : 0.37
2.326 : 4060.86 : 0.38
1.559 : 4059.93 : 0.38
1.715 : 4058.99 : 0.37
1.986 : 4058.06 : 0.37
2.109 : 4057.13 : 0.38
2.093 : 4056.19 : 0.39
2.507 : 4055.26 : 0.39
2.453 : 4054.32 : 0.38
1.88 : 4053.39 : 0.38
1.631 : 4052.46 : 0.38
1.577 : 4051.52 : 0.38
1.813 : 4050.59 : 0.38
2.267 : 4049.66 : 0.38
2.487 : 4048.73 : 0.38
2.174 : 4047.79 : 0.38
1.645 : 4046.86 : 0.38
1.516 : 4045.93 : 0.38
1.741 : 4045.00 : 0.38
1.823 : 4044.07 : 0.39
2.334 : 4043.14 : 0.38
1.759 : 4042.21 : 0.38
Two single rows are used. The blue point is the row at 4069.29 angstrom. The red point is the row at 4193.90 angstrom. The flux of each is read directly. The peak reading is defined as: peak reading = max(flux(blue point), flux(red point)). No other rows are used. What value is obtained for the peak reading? 2.17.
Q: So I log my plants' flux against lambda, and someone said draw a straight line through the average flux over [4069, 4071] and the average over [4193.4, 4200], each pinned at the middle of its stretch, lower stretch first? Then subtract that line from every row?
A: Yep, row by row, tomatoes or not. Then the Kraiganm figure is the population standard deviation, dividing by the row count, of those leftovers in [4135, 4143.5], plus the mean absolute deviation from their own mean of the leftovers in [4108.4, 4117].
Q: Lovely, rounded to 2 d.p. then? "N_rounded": 0.55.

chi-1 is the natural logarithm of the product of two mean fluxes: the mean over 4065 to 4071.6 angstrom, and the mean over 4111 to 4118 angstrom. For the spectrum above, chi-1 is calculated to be 1.27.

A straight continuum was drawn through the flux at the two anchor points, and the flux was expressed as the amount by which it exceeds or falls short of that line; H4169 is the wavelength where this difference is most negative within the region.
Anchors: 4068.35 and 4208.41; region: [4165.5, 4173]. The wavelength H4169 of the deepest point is 4167.91 angstrom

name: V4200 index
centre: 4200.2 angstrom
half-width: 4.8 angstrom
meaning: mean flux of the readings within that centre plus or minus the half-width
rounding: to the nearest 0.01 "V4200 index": 2.08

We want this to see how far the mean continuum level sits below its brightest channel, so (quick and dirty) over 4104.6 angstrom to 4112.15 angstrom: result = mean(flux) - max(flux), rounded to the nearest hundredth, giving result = -0.45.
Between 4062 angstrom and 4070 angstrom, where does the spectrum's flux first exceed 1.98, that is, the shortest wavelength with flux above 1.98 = 4064.61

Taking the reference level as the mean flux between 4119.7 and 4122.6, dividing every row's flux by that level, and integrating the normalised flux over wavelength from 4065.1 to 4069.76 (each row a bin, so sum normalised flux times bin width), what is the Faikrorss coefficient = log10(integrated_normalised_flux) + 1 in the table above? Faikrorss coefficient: 1.72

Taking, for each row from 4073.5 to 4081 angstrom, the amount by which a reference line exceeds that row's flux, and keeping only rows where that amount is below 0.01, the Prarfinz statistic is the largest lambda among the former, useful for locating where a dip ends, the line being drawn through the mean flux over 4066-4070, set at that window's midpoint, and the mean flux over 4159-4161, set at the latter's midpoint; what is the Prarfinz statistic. 4077.73 angstrom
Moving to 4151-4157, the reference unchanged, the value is 4156.41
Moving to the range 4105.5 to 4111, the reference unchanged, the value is 4109.78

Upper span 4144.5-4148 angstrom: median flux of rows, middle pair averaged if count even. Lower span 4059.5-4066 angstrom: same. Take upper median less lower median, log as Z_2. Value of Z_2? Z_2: -0.35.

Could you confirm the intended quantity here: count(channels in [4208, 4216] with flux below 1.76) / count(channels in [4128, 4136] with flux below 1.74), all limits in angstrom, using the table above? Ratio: 0.0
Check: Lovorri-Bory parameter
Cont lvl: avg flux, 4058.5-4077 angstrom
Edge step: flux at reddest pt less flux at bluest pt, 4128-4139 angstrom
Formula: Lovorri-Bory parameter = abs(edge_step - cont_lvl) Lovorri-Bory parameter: 1.6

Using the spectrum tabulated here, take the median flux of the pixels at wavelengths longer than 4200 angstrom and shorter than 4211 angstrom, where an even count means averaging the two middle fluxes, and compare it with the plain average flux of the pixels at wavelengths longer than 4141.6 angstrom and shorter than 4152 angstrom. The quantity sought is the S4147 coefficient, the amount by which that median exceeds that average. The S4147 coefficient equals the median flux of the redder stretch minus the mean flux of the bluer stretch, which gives 0.26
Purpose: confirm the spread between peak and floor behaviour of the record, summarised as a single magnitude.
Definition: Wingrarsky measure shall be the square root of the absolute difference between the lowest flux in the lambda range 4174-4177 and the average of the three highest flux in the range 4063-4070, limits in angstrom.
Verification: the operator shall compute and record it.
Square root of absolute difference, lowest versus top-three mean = 0.82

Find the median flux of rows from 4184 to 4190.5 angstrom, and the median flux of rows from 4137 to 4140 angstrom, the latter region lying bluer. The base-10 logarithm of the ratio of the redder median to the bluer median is -0.010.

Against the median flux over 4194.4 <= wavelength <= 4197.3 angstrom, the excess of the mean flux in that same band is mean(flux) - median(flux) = -0.010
